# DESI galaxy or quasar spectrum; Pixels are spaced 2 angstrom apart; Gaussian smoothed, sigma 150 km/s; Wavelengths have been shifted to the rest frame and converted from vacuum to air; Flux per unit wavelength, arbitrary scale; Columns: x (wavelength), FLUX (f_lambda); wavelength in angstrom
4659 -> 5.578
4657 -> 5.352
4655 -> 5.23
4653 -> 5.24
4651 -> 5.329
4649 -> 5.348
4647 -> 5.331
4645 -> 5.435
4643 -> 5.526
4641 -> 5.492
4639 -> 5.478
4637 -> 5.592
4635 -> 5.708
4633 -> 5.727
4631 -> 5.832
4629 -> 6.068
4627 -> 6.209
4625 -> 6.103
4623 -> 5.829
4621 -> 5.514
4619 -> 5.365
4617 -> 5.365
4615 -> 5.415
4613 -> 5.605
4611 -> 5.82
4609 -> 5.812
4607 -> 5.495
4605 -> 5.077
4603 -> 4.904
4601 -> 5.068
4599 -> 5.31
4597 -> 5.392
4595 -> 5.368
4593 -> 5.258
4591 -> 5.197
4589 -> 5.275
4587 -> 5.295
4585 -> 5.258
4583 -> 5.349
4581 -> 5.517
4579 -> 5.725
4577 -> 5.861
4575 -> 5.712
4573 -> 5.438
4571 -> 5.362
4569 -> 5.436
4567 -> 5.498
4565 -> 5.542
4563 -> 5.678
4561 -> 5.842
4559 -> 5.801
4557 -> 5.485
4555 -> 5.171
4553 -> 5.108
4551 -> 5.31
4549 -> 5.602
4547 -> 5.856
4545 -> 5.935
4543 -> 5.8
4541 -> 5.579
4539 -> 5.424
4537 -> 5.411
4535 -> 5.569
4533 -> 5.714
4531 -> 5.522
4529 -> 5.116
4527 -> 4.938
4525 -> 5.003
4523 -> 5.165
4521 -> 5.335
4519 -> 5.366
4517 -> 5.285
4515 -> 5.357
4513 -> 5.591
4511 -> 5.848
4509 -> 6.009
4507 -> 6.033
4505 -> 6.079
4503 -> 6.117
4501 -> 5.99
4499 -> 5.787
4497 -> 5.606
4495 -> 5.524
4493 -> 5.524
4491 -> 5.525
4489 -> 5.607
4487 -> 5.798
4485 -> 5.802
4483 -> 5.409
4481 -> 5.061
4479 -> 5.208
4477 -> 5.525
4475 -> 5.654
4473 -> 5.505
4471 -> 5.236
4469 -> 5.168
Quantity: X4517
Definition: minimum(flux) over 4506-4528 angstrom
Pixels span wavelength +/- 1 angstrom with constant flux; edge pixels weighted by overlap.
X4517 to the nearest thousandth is 4.938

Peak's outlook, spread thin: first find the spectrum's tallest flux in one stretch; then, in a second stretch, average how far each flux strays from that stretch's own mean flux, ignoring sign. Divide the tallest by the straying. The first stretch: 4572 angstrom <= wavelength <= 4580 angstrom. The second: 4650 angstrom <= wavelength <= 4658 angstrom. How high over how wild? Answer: 111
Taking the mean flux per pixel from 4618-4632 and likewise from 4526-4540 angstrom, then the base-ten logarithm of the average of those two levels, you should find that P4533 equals 0.749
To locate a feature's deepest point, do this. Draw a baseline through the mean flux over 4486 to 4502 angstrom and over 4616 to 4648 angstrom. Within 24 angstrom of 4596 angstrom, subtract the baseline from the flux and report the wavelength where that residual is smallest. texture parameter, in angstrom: 4603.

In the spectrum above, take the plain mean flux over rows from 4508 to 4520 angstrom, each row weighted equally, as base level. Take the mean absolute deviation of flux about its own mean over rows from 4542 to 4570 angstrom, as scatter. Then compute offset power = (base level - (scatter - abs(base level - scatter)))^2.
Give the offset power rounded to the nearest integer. 115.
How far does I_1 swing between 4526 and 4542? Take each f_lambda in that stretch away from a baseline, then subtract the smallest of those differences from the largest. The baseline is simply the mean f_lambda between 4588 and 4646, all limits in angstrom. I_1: 0.78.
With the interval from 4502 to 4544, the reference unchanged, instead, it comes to 1.18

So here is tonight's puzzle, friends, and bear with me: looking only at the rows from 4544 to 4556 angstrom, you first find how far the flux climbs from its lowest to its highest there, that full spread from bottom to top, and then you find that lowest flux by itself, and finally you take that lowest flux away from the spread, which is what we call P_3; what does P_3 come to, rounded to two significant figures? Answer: -4.3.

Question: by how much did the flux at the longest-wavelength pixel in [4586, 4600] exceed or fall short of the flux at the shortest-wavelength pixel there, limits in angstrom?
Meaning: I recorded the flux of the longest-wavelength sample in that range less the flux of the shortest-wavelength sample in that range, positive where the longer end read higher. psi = 0.0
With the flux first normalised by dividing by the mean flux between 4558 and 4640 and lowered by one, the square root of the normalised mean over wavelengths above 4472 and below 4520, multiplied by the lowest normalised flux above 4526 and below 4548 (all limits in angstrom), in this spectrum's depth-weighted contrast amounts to -0.0142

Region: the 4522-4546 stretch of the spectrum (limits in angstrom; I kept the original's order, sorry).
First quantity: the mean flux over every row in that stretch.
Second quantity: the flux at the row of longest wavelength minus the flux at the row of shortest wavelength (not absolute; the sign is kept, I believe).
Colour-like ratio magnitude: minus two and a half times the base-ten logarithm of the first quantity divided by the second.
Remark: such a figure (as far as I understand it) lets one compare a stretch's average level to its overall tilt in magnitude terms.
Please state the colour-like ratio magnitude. -2.12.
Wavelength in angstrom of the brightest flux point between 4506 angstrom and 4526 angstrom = 4507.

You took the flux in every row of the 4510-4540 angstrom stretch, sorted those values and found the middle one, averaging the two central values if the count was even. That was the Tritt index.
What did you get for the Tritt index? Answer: 5.37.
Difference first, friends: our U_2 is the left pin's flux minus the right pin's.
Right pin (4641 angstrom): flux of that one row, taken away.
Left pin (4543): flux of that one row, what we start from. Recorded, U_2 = 0.31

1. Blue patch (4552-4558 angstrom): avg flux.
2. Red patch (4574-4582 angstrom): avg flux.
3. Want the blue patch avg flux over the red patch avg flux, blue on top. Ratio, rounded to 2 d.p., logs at 0.92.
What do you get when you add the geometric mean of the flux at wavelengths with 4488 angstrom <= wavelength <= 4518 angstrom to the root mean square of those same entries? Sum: 11.5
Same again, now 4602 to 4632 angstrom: 11.3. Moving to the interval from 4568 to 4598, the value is 10.9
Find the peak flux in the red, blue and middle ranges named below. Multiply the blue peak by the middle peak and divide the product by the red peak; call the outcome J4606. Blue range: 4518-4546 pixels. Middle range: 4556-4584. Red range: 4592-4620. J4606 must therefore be 5.98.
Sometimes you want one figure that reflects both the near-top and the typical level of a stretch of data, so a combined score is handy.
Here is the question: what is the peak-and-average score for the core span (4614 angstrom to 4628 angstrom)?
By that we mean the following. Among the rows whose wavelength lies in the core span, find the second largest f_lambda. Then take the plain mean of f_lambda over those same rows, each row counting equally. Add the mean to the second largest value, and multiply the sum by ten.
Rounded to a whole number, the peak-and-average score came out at 118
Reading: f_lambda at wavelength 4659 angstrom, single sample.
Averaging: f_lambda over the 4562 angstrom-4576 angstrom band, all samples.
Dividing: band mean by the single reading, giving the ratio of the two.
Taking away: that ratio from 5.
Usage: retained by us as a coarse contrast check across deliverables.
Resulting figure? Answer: 4.01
